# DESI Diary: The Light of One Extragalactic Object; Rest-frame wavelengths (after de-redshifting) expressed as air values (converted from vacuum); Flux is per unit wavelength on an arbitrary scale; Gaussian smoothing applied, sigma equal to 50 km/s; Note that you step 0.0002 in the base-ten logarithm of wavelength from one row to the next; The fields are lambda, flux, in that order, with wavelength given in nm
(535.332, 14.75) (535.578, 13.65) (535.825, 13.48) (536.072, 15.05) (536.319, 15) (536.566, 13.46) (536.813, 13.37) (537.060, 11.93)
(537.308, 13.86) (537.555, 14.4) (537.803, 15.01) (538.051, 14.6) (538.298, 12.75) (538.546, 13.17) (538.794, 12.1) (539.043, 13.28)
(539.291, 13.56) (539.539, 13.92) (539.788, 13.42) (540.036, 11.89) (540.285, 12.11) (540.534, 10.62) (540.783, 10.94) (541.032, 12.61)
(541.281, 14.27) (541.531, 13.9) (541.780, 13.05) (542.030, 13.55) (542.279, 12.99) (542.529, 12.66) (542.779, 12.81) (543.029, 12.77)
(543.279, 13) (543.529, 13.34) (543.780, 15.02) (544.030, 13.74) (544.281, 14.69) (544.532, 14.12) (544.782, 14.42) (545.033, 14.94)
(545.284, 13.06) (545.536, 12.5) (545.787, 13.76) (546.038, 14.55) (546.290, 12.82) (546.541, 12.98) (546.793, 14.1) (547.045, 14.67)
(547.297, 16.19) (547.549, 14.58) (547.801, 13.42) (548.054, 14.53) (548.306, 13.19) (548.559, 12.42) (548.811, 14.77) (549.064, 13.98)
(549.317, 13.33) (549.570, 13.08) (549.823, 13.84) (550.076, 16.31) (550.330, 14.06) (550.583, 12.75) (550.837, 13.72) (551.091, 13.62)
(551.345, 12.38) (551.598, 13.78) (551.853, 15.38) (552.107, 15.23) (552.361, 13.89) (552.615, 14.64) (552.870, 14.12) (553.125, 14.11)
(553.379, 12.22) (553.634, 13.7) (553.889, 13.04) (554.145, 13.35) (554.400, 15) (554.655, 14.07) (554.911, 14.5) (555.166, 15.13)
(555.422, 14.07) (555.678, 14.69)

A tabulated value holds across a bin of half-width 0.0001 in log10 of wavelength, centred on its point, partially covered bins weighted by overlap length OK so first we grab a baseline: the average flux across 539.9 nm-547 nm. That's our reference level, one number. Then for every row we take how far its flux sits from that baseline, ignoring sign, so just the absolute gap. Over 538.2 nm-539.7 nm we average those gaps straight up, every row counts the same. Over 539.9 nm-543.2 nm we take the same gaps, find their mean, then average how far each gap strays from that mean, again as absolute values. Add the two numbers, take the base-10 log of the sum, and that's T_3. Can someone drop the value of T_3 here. 0.02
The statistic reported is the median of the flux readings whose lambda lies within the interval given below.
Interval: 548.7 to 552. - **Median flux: 13.8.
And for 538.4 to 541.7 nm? 13.2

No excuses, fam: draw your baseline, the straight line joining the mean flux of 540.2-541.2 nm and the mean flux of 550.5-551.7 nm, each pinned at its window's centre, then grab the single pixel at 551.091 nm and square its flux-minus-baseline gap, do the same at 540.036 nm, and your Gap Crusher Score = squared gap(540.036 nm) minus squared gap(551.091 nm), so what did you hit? 0.0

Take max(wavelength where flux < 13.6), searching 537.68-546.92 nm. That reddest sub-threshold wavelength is 546.541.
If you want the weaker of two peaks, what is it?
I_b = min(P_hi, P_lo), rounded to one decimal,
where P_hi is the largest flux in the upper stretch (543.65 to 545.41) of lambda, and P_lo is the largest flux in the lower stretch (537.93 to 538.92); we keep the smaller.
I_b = 14.6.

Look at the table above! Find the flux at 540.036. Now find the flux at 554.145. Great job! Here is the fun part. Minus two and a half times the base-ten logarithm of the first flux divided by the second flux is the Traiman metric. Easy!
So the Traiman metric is 0.126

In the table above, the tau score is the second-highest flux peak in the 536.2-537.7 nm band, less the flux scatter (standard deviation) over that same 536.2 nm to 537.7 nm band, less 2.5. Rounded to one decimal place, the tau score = 10.9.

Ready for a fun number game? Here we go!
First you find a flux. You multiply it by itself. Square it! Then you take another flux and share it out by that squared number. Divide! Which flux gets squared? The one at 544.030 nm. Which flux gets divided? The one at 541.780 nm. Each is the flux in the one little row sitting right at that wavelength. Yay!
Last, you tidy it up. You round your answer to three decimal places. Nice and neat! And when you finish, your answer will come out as 0.069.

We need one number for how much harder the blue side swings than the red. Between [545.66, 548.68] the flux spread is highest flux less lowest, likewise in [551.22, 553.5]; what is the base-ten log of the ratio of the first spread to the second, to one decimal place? 0.1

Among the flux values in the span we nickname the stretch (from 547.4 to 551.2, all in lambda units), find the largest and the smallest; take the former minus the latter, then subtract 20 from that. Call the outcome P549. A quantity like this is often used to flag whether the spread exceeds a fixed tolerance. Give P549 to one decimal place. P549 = -16.1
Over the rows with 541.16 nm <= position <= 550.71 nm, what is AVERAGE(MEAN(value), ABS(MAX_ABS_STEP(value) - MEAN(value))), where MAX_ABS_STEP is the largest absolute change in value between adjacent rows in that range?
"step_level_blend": 12.56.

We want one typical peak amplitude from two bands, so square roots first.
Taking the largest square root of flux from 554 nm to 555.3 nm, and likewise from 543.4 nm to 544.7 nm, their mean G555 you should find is 3.88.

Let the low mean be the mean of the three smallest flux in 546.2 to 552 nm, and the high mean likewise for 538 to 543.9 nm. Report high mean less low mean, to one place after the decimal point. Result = -1.4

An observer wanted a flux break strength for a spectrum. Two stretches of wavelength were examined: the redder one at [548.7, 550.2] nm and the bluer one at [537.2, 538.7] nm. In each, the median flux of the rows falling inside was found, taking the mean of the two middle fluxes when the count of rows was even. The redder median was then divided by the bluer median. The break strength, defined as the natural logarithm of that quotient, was -0.016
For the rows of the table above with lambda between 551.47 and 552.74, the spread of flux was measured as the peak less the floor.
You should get 1.6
